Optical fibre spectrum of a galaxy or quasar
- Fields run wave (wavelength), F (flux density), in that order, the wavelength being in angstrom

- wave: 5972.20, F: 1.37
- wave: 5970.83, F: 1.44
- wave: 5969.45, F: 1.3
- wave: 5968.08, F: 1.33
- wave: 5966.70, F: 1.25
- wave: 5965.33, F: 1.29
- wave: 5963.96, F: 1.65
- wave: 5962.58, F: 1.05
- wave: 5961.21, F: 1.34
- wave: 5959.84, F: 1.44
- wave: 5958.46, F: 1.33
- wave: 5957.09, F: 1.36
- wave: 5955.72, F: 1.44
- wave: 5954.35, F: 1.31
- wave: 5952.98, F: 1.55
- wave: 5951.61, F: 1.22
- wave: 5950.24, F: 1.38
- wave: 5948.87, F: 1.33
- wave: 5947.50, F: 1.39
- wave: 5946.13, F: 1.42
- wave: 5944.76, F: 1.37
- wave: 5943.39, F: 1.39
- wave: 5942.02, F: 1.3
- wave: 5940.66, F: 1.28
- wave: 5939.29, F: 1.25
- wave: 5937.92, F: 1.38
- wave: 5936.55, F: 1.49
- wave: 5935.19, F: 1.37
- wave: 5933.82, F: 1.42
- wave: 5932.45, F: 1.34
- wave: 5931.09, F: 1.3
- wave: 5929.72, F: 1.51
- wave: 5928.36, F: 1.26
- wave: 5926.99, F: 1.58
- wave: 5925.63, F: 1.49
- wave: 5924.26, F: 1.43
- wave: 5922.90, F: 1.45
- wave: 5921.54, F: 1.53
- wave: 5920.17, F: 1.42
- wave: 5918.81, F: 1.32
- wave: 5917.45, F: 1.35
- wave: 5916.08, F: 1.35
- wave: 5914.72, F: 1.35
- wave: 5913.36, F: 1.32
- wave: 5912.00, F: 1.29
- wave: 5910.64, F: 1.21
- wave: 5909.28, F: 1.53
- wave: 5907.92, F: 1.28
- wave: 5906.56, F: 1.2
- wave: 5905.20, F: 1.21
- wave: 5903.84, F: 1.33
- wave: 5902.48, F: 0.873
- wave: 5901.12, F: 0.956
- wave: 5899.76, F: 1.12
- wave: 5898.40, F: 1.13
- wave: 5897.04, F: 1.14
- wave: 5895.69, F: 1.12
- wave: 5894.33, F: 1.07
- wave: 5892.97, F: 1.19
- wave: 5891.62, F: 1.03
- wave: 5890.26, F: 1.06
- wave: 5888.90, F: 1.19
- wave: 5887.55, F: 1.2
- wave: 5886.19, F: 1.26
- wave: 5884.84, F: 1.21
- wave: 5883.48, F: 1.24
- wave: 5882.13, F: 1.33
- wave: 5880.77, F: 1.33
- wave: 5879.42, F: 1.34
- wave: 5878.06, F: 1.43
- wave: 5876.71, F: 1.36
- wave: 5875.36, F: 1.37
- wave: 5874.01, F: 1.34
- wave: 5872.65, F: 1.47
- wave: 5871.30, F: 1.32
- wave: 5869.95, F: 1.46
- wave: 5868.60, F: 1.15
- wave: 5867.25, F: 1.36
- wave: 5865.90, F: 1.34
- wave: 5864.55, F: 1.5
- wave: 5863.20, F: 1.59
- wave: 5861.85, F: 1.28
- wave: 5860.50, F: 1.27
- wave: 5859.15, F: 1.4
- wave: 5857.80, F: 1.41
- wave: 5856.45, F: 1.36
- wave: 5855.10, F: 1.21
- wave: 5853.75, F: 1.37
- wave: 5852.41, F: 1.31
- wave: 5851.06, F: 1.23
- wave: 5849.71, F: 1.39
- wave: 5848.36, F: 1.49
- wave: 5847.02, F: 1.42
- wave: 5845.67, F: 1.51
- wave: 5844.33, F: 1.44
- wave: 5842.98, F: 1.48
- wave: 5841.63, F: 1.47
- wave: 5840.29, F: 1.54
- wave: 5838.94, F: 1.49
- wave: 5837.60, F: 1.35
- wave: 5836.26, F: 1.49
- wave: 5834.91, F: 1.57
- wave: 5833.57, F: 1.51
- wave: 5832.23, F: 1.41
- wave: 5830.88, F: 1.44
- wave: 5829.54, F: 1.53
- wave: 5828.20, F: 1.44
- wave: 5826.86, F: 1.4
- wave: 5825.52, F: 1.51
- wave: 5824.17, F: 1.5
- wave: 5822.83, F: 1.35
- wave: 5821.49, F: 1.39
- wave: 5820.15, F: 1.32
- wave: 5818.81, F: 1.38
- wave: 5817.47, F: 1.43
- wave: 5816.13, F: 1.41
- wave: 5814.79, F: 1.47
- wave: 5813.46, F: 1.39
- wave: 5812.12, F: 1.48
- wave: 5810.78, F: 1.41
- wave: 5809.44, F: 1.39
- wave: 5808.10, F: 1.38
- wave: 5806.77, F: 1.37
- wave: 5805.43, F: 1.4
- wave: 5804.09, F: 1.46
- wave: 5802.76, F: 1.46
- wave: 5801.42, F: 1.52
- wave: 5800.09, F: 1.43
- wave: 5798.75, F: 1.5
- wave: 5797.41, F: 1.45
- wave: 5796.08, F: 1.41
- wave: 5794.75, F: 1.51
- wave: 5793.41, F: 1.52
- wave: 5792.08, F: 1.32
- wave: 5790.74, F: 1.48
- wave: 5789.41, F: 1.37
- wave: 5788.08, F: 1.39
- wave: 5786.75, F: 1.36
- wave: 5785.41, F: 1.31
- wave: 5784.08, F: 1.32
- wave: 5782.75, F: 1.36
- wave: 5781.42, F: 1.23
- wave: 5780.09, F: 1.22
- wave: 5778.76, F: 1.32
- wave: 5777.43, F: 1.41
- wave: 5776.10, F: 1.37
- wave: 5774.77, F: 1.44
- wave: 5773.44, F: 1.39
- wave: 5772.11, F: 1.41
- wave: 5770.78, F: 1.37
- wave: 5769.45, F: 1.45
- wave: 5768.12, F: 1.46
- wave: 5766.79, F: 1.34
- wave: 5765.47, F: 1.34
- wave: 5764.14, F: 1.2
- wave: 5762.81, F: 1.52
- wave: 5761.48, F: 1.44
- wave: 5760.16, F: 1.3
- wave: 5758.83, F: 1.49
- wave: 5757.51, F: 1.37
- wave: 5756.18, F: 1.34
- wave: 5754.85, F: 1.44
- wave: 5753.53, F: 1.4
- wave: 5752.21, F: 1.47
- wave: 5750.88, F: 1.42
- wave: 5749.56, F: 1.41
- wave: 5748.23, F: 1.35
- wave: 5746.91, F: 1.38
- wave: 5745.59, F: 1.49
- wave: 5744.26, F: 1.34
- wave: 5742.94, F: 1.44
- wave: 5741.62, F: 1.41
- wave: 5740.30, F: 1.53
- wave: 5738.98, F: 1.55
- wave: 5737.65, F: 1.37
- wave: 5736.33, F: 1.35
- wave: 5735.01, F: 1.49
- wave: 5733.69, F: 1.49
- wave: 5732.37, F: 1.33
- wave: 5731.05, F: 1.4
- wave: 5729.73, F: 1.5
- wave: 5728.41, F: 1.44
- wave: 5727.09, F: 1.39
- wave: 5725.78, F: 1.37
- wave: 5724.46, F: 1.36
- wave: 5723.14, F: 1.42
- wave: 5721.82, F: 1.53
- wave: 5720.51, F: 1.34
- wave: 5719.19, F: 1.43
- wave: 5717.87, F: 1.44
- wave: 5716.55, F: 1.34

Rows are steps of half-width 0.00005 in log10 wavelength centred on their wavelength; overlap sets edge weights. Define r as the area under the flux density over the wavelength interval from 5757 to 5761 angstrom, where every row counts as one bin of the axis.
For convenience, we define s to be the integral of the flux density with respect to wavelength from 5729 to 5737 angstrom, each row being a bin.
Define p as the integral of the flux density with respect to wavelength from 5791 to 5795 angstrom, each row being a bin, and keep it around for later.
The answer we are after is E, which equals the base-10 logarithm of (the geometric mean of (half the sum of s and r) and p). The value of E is 0.85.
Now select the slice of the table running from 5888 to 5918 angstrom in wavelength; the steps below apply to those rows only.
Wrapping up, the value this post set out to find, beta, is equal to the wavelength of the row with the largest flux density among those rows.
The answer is 5909.28 angstrom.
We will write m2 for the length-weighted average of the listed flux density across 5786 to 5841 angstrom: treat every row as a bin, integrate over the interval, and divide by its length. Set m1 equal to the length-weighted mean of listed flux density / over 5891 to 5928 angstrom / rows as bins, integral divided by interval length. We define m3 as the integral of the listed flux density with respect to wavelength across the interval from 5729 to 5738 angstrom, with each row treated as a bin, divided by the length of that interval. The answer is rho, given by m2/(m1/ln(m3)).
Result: 0.397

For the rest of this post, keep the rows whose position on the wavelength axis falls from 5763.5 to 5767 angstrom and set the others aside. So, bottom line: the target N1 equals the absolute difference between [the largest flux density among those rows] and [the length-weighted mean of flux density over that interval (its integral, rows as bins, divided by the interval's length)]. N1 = 0.050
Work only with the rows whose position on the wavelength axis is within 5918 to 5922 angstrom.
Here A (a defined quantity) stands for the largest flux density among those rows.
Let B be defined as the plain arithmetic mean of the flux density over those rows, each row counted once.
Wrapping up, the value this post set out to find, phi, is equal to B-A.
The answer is -0.11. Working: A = 1.53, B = 1.42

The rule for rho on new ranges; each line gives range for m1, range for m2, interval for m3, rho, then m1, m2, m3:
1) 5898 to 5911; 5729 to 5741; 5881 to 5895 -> 0.205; 1.18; 1.44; 1.18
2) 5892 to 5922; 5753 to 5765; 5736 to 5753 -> 0.397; 1.24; 1.39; 1.42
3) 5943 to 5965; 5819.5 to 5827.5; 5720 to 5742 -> 0.367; 1.37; 1.41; 1.43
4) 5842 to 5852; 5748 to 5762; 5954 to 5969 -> 0.293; 1.42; 1.40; 1.34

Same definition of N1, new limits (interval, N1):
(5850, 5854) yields 0.065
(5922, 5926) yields 0.031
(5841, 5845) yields 0.019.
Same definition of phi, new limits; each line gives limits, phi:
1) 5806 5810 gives -0.01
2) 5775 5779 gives -0.04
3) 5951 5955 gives -0.19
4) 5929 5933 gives -0.13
